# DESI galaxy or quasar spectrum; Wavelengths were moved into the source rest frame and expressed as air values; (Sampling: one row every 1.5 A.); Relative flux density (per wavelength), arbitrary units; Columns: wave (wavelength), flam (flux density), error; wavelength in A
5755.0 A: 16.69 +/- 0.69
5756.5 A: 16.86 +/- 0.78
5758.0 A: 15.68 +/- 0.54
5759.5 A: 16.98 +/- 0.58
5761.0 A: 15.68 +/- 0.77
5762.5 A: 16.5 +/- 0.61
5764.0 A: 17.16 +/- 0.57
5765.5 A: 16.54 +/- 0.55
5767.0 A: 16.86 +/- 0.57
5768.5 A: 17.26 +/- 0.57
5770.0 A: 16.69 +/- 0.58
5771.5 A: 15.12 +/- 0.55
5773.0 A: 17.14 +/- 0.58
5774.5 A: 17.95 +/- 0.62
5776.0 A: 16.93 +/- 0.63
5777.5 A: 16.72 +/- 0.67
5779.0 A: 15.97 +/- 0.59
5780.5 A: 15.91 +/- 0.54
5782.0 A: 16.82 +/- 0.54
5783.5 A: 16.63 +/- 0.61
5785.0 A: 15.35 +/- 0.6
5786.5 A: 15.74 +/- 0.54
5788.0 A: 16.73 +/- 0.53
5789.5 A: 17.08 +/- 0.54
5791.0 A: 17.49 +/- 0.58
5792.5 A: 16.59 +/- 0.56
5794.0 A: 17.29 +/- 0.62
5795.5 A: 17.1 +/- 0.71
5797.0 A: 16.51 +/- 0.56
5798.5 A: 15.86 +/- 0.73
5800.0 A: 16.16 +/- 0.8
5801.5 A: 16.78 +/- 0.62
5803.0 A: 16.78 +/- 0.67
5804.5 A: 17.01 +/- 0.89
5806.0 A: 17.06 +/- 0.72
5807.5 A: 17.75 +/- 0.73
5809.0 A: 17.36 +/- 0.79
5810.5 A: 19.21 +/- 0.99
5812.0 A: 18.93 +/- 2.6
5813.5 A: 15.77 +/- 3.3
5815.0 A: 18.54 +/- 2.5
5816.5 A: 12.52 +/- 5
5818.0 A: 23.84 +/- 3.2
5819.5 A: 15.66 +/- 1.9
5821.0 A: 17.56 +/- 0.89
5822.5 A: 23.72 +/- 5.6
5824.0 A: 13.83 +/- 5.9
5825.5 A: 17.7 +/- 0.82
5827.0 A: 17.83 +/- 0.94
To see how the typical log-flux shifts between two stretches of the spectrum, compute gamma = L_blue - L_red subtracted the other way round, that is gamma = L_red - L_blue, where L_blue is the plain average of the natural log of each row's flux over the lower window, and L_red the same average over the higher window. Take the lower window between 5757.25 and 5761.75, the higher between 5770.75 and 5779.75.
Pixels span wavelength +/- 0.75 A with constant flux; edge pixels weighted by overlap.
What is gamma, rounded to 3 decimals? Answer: 0.031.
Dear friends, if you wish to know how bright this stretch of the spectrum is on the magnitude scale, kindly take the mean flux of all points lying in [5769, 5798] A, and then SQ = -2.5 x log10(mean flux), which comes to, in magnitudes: -3.05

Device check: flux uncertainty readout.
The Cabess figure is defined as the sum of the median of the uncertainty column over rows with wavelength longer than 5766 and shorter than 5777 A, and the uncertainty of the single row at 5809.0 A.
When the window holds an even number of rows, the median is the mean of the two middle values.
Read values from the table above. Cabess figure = 1.4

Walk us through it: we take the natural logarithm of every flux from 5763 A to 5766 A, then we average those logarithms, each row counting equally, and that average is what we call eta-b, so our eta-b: 2.82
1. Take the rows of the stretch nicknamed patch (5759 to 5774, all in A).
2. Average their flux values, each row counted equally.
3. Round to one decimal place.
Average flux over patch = 16.6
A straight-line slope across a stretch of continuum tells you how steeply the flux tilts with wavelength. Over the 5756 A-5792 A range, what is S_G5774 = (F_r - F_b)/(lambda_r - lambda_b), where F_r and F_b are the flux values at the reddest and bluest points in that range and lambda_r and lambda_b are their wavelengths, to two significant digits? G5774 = 0.018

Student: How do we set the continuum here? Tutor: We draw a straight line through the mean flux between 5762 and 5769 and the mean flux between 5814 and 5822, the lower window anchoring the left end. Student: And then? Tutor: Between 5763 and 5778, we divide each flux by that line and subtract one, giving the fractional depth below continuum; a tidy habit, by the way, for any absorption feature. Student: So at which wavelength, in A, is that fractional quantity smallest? 5771.5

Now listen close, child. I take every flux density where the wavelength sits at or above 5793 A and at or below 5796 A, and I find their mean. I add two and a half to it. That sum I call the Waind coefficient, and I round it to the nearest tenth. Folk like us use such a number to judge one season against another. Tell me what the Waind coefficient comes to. 19.7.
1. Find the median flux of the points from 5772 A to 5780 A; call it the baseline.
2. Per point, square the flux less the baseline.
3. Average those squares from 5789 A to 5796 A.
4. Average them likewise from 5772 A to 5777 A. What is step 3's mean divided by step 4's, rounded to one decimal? 0.3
